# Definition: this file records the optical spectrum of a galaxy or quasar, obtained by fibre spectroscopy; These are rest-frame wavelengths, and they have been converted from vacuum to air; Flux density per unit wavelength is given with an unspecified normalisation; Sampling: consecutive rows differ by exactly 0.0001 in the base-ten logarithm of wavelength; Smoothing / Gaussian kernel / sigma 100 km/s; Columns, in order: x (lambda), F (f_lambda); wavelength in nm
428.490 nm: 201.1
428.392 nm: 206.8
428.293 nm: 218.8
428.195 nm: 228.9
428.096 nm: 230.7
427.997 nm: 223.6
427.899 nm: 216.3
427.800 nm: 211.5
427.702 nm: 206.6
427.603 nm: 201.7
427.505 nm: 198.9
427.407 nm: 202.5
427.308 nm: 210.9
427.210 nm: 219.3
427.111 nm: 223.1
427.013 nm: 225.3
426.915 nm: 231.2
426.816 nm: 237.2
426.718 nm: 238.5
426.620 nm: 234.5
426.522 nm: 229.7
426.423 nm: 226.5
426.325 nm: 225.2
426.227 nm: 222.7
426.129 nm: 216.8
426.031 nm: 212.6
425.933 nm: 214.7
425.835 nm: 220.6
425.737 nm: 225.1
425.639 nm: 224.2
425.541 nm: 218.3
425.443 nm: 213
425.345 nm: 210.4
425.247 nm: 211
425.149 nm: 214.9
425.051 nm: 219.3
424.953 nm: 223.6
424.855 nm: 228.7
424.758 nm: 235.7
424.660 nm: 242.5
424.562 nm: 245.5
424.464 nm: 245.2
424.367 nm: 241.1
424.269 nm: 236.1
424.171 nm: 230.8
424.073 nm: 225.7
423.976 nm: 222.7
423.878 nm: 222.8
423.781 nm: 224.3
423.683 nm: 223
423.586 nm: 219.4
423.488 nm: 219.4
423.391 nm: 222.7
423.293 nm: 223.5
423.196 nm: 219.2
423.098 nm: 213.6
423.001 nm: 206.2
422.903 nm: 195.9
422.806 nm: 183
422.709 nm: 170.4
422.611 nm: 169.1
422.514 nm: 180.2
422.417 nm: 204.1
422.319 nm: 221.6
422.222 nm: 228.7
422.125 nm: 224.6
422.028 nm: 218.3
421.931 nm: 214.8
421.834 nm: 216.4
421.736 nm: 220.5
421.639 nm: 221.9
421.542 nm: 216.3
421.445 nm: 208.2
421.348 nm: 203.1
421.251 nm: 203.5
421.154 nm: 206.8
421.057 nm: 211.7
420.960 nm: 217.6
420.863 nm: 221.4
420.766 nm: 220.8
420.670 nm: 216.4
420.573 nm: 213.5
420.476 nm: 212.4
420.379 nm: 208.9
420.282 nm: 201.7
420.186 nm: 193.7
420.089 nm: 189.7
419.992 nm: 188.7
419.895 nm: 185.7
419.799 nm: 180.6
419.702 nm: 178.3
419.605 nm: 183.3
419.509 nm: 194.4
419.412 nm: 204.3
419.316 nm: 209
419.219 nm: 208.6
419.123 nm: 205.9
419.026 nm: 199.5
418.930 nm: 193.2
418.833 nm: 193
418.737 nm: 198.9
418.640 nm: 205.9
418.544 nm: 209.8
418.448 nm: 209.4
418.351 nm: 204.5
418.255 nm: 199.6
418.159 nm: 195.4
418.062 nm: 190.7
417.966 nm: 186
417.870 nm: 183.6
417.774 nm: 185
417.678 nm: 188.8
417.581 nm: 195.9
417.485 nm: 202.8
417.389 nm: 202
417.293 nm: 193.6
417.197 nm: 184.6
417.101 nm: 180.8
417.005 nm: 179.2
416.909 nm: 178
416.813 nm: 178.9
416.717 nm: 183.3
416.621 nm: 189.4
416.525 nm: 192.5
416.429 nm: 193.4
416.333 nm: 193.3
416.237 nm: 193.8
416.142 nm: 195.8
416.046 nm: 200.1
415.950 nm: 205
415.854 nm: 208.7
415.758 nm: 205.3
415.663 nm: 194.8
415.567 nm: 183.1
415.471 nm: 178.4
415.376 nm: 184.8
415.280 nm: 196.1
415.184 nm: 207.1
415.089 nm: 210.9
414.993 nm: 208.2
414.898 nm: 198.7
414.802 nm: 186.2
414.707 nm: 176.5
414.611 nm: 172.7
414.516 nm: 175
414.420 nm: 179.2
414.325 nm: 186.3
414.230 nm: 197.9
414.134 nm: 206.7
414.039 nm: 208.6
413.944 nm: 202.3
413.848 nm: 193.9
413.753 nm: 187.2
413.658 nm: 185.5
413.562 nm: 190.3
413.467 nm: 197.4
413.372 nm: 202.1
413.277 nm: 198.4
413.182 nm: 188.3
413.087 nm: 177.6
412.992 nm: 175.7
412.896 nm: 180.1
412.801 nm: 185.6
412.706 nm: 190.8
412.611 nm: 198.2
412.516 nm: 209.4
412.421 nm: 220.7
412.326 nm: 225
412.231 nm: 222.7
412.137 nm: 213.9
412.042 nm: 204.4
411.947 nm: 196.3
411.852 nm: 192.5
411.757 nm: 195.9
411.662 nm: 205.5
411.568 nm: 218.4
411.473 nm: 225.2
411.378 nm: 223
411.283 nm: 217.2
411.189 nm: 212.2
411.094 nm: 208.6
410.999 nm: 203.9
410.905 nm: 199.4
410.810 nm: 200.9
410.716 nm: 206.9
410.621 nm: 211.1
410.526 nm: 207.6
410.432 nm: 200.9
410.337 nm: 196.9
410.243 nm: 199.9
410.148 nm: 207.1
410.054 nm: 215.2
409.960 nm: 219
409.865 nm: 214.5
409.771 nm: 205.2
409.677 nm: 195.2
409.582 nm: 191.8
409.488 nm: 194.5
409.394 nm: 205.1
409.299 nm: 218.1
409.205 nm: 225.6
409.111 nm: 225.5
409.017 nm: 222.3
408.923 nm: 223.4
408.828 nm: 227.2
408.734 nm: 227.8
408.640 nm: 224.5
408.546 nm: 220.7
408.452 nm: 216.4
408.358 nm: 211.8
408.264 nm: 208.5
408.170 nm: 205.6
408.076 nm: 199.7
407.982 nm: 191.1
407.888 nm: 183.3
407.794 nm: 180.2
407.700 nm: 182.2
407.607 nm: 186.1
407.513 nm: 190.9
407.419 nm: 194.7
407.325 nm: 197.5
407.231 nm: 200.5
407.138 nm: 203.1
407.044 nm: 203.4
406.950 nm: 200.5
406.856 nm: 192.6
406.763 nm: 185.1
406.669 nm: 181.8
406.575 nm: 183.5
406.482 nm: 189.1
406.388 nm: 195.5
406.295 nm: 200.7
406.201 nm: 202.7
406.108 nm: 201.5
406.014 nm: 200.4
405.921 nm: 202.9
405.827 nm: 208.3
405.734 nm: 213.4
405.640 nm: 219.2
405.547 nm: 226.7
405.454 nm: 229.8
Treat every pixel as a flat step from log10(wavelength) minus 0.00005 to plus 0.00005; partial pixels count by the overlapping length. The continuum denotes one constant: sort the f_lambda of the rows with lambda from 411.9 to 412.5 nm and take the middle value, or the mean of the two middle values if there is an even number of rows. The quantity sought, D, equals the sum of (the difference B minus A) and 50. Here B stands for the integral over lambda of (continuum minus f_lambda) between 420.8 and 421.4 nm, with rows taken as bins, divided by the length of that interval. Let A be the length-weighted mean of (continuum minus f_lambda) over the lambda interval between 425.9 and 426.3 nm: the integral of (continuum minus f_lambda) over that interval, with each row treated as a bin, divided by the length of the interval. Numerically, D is 56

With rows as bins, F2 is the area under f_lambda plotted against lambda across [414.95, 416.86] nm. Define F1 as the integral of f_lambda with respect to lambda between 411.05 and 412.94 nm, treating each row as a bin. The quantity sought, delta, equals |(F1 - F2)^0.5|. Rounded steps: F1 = 392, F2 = 373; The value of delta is 4.4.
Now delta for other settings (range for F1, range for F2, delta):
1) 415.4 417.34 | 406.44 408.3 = 3.3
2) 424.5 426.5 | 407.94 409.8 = 7.1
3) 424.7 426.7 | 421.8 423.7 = 6.9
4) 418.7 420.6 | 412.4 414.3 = 2.2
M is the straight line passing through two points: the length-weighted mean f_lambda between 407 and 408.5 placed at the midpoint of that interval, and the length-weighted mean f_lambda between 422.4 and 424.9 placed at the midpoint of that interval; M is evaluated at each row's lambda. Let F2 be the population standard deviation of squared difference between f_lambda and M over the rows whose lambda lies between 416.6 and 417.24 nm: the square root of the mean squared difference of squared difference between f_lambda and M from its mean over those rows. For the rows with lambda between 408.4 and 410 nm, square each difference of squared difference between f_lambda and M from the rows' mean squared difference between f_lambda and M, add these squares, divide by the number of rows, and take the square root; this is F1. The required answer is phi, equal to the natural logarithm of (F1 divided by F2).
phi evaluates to 0.4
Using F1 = 291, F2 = 194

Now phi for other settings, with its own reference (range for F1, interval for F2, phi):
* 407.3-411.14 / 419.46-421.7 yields -0.3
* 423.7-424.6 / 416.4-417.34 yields 0.0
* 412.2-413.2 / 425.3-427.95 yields 0.5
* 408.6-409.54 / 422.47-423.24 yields -1.1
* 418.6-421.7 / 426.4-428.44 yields 0.7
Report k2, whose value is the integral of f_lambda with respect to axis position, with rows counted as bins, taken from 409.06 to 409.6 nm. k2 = 114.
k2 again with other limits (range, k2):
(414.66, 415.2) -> 107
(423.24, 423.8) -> 124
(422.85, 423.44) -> 126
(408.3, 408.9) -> 133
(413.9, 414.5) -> 117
